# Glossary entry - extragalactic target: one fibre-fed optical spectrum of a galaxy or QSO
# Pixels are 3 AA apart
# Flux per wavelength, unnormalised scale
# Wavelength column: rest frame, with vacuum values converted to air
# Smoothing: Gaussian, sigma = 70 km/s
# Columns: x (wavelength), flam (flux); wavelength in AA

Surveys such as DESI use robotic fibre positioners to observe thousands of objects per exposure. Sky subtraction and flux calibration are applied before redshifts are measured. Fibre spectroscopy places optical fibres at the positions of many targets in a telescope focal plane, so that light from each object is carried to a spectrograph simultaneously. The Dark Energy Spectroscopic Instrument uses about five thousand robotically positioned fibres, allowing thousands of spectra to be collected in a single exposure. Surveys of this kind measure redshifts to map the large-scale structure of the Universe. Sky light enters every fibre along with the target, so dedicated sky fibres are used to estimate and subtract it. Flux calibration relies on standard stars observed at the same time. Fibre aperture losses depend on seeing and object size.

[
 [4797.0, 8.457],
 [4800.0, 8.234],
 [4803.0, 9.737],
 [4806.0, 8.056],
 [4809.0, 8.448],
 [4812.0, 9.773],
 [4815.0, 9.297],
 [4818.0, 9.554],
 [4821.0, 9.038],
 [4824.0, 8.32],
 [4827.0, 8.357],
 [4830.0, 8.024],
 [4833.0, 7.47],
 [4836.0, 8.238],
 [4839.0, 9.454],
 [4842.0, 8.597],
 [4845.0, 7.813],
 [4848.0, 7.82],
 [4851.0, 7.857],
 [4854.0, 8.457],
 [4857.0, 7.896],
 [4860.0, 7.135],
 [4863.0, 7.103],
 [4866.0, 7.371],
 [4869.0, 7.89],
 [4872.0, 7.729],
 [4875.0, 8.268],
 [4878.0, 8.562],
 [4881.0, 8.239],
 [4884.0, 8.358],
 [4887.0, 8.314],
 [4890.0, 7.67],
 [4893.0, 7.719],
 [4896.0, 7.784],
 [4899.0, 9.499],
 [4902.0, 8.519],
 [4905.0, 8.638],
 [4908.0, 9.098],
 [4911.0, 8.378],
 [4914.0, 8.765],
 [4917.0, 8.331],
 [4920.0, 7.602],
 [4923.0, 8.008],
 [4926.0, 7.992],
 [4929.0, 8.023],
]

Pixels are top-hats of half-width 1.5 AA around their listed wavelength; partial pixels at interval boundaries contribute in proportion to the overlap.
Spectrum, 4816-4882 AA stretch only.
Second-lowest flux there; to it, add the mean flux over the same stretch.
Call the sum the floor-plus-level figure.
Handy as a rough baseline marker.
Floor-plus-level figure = 15.3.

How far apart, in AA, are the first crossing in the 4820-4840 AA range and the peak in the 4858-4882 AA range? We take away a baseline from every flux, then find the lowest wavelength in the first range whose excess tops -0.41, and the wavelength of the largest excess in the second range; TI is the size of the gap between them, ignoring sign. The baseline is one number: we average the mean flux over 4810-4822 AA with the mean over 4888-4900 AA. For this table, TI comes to 57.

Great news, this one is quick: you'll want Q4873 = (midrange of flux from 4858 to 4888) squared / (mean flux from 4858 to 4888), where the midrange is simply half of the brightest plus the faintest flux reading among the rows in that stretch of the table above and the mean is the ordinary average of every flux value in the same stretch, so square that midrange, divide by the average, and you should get 7.8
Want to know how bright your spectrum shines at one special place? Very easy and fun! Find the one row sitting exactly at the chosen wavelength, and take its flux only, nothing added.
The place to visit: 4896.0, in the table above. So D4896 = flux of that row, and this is 7.784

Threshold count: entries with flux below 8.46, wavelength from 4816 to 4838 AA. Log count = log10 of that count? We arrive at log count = 0.70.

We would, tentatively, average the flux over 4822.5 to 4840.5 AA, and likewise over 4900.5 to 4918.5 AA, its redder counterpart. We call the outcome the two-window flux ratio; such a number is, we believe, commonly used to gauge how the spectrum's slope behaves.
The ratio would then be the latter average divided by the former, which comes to 1.04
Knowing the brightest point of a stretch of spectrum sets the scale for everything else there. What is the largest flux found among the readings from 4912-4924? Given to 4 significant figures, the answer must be 8.765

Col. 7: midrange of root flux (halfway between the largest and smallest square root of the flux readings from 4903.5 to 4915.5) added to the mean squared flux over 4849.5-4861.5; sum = 64.6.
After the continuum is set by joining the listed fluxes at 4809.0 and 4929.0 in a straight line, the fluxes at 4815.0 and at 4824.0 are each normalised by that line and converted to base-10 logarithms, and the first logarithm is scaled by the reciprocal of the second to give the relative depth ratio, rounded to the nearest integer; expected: -11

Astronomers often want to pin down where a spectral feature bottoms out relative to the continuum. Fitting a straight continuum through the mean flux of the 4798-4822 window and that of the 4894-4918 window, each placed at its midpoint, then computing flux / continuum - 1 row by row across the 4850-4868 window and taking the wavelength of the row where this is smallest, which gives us 4863.0 AA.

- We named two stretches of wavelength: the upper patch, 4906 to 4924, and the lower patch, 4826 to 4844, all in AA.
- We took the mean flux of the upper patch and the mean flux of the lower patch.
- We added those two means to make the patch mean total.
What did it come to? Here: 16.7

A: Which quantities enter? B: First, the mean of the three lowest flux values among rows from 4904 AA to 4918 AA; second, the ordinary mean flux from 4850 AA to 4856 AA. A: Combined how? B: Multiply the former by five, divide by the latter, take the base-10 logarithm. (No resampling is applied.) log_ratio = 0.714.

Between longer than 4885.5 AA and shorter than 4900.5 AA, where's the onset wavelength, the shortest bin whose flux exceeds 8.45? 4899.0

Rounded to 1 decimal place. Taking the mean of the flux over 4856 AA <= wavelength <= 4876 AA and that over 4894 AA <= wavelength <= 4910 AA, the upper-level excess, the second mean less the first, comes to 1.1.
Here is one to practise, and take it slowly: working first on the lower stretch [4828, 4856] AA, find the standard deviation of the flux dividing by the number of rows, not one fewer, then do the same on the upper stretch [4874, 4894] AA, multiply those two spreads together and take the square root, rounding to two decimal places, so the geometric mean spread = 0.42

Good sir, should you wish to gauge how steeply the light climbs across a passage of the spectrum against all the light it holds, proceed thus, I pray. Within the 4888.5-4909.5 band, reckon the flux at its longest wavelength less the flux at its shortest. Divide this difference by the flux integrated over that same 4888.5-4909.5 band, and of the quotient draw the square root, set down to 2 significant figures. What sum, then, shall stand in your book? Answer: 0.090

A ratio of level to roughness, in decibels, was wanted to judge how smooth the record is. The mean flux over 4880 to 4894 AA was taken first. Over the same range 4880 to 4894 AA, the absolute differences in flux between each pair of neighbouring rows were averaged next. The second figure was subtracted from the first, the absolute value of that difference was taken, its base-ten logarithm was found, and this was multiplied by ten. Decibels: 8.95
